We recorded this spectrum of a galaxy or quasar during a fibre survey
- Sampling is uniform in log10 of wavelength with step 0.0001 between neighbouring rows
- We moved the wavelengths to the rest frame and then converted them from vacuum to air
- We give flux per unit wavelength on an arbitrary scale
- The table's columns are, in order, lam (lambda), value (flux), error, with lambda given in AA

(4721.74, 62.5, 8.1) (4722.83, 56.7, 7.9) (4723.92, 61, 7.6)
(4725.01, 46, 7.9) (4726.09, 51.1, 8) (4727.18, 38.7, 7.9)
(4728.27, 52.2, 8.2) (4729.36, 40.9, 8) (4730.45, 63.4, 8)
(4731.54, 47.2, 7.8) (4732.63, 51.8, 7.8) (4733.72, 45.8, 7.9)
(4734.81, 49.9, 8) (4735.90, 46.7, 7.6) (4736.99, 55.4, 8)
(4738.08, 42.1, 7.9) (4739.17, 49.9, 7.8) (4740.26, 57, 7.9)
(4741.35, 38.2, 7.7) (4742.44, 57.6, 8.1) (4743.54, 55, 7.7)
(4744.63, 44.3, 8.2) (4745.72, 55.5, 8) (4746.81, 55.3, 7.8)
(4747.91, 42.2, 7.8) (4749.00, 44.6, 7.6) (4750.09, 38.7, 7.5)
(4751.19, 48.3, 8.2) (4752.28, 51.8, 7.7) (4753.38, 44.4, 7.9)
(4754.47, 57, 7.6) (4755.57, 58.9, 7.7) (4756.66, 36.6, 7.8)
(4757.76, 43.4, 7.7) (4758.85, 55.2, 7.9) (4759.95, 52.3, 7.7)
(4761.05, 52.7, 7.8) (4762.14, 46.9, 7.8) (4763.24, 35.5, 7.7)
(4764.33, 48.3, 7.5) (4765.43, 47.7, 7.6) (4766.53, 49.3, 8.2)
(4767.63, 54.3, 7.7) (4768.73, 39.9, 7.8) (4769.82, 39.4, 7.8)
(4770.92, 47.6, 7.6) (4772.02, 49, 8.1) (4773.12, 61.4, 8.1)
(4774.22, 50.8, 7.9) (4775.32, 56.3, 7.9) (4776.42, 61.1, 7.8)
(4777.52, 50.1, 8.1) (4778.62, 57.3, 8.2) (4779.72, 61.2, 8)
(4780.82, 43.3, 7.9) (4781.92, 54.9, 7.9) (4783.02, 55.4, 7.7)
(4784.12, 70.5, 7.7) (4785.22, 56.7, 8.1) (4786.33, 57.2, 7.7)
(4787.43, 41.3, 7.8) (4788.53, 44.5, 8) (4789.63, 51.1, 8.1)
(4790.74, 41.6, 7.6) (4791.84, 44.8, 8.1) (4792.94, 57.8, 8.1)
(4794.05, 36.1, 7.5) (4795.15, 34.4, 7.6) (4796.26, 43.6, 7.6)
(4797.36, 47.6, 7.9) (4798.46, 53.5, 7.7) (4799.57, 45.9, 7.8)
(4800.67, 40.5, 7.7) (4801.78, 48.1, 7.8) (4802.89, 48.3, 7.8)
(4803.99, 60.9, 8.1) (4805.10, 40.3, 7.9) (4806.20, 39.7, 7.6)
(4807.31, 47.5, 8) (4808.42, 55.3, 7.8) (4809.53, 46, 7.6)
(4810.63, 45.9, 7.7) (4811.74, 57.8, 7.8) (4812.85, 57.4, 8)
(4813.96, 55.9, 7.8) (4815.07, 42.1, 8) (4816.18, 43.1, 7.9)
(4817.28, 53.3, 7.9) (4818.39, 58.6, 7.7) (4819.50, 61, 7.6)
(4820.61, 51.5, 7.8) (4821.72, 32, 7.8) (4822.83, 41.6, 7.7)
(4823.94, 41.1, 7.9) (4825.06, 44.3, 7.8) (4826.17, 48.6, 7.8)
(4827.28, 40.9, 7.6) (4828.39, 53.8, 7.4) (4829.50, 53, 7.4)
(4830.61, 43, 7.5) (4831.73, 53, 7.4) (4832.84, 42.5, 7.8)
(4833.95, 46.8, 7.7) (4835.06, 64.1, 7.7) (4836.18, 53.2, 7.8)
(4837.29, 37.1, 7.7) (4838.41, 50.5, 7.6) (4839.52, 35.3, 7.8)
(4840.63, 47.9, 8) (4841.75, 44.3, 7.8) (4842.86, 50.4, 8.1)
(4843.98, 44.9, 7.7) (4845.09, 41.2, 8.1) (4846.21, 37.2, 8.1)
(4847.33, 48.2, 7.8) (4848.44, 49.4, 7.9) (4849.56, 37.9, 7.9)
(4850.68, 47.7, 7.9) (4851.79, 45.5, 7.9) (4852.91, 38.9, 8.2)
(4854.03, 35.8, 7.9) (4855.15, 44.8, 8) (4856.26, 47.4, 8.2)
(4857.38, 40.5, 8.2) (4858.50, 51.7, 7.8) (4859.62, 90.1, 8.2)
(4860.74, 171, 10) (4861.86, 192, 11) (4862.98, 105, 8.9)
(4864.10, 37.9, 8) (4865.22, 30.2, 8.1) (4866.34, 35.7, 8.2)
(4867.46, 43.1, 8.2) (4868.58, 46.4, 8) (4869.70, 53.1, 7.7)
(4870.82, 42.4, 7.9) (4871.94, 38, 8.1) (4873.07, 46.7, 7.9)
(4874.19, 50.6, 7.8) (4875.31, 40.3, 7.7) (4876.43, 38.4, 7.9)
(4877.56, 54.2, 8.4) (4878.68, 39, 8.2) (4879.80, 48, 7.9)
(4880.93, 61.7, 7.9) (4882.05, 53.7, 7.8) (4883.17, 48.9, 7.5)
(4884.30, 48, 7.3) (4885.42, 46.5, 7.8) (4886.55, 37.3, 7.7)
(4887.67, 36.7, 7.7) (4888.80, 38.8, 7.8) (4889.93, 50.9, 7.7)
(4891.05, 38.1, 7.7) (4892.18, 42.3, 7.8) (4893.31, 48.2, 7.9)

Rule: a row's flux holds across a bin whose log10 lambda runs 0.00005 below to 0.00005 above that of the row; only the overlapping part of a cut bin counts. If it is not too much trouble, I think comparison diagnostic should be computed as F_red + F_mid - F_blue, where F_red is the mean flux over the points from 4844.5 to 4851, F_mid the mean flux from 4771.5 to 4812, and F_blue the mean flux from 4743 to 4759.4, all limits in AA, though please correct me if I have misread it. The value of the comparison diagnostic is 45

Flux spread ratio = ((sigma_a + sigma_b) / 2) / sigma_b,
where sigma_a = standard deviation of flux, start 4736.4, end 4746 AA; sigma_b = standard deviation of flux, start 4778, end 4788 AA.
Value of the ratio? 0.91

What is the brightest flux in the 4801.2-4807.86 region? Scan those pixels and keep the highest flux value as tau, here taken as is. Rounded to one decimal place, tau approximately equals 60.9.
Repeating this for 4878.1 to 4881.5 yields 61.7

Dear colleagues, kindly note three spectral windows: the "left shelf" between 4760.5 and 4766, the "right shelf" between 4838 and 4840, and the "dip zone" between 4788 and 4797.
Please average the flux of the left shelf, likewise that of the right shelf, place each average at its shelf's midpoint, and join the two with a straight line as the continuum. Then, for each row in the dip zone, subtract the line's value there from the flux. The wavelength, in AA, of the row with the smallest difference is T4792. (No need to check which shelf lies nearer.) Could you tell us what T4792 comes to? 4795.15 AA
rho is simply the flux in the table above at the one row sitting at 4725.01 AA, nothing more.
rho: 46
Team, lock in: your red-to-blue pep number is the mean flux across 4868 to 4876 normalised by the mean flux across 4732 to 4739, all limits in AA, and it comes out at 0.93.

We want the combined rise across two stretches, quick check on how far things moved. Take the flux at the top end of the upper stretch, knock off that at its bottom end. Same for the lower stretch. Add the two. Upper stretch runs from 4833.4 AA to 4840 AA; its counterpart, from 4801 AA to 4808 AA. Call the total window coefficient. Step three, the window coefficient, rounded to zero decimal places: -12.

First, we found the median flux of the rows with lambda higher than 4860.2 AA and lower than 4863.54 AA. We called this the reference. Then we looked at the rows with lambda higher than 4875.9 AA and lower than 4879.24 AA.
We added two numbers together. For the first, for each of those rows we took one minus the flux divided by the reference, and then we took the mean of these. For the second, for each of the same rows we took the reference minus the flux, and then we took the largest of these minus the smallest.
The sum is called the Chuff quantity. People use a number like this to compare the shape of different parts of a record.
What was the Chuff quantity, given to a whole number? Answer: 17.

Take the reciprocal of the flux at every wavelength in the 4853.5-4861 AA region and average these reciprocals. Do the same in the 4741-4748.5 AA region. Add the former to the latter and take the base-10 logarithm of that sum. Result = -1.40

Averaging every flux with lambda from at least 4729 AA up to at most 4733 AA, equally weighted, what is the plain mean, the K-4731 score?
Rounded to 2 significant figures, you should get 51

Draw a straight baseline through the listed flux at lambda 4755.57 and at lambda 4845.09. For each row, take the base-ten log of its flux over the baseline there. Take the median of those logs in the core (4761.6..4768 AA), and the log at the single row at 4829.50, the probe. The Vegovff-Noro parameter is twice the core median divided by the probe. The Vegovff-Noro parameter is -1.9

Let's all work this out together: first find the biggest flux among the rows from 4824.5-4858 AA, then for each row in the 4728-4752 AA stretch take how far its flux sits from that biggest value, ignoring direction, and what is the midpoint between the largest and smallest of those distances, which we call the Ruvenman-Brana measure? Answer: 13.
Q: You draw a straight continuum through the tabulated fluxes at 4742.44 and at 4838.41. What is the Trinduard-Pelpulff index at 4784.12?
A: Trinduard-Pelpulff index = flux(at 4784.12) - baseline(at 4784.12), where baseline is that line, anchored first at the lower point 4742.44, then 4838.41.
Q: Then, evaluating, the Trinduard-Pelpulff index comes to 16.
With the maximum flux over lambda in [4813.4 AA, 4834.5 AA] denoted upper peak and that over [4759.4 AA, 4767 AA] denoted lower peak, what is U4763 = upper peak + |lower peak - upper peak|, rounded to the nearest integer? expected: 69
